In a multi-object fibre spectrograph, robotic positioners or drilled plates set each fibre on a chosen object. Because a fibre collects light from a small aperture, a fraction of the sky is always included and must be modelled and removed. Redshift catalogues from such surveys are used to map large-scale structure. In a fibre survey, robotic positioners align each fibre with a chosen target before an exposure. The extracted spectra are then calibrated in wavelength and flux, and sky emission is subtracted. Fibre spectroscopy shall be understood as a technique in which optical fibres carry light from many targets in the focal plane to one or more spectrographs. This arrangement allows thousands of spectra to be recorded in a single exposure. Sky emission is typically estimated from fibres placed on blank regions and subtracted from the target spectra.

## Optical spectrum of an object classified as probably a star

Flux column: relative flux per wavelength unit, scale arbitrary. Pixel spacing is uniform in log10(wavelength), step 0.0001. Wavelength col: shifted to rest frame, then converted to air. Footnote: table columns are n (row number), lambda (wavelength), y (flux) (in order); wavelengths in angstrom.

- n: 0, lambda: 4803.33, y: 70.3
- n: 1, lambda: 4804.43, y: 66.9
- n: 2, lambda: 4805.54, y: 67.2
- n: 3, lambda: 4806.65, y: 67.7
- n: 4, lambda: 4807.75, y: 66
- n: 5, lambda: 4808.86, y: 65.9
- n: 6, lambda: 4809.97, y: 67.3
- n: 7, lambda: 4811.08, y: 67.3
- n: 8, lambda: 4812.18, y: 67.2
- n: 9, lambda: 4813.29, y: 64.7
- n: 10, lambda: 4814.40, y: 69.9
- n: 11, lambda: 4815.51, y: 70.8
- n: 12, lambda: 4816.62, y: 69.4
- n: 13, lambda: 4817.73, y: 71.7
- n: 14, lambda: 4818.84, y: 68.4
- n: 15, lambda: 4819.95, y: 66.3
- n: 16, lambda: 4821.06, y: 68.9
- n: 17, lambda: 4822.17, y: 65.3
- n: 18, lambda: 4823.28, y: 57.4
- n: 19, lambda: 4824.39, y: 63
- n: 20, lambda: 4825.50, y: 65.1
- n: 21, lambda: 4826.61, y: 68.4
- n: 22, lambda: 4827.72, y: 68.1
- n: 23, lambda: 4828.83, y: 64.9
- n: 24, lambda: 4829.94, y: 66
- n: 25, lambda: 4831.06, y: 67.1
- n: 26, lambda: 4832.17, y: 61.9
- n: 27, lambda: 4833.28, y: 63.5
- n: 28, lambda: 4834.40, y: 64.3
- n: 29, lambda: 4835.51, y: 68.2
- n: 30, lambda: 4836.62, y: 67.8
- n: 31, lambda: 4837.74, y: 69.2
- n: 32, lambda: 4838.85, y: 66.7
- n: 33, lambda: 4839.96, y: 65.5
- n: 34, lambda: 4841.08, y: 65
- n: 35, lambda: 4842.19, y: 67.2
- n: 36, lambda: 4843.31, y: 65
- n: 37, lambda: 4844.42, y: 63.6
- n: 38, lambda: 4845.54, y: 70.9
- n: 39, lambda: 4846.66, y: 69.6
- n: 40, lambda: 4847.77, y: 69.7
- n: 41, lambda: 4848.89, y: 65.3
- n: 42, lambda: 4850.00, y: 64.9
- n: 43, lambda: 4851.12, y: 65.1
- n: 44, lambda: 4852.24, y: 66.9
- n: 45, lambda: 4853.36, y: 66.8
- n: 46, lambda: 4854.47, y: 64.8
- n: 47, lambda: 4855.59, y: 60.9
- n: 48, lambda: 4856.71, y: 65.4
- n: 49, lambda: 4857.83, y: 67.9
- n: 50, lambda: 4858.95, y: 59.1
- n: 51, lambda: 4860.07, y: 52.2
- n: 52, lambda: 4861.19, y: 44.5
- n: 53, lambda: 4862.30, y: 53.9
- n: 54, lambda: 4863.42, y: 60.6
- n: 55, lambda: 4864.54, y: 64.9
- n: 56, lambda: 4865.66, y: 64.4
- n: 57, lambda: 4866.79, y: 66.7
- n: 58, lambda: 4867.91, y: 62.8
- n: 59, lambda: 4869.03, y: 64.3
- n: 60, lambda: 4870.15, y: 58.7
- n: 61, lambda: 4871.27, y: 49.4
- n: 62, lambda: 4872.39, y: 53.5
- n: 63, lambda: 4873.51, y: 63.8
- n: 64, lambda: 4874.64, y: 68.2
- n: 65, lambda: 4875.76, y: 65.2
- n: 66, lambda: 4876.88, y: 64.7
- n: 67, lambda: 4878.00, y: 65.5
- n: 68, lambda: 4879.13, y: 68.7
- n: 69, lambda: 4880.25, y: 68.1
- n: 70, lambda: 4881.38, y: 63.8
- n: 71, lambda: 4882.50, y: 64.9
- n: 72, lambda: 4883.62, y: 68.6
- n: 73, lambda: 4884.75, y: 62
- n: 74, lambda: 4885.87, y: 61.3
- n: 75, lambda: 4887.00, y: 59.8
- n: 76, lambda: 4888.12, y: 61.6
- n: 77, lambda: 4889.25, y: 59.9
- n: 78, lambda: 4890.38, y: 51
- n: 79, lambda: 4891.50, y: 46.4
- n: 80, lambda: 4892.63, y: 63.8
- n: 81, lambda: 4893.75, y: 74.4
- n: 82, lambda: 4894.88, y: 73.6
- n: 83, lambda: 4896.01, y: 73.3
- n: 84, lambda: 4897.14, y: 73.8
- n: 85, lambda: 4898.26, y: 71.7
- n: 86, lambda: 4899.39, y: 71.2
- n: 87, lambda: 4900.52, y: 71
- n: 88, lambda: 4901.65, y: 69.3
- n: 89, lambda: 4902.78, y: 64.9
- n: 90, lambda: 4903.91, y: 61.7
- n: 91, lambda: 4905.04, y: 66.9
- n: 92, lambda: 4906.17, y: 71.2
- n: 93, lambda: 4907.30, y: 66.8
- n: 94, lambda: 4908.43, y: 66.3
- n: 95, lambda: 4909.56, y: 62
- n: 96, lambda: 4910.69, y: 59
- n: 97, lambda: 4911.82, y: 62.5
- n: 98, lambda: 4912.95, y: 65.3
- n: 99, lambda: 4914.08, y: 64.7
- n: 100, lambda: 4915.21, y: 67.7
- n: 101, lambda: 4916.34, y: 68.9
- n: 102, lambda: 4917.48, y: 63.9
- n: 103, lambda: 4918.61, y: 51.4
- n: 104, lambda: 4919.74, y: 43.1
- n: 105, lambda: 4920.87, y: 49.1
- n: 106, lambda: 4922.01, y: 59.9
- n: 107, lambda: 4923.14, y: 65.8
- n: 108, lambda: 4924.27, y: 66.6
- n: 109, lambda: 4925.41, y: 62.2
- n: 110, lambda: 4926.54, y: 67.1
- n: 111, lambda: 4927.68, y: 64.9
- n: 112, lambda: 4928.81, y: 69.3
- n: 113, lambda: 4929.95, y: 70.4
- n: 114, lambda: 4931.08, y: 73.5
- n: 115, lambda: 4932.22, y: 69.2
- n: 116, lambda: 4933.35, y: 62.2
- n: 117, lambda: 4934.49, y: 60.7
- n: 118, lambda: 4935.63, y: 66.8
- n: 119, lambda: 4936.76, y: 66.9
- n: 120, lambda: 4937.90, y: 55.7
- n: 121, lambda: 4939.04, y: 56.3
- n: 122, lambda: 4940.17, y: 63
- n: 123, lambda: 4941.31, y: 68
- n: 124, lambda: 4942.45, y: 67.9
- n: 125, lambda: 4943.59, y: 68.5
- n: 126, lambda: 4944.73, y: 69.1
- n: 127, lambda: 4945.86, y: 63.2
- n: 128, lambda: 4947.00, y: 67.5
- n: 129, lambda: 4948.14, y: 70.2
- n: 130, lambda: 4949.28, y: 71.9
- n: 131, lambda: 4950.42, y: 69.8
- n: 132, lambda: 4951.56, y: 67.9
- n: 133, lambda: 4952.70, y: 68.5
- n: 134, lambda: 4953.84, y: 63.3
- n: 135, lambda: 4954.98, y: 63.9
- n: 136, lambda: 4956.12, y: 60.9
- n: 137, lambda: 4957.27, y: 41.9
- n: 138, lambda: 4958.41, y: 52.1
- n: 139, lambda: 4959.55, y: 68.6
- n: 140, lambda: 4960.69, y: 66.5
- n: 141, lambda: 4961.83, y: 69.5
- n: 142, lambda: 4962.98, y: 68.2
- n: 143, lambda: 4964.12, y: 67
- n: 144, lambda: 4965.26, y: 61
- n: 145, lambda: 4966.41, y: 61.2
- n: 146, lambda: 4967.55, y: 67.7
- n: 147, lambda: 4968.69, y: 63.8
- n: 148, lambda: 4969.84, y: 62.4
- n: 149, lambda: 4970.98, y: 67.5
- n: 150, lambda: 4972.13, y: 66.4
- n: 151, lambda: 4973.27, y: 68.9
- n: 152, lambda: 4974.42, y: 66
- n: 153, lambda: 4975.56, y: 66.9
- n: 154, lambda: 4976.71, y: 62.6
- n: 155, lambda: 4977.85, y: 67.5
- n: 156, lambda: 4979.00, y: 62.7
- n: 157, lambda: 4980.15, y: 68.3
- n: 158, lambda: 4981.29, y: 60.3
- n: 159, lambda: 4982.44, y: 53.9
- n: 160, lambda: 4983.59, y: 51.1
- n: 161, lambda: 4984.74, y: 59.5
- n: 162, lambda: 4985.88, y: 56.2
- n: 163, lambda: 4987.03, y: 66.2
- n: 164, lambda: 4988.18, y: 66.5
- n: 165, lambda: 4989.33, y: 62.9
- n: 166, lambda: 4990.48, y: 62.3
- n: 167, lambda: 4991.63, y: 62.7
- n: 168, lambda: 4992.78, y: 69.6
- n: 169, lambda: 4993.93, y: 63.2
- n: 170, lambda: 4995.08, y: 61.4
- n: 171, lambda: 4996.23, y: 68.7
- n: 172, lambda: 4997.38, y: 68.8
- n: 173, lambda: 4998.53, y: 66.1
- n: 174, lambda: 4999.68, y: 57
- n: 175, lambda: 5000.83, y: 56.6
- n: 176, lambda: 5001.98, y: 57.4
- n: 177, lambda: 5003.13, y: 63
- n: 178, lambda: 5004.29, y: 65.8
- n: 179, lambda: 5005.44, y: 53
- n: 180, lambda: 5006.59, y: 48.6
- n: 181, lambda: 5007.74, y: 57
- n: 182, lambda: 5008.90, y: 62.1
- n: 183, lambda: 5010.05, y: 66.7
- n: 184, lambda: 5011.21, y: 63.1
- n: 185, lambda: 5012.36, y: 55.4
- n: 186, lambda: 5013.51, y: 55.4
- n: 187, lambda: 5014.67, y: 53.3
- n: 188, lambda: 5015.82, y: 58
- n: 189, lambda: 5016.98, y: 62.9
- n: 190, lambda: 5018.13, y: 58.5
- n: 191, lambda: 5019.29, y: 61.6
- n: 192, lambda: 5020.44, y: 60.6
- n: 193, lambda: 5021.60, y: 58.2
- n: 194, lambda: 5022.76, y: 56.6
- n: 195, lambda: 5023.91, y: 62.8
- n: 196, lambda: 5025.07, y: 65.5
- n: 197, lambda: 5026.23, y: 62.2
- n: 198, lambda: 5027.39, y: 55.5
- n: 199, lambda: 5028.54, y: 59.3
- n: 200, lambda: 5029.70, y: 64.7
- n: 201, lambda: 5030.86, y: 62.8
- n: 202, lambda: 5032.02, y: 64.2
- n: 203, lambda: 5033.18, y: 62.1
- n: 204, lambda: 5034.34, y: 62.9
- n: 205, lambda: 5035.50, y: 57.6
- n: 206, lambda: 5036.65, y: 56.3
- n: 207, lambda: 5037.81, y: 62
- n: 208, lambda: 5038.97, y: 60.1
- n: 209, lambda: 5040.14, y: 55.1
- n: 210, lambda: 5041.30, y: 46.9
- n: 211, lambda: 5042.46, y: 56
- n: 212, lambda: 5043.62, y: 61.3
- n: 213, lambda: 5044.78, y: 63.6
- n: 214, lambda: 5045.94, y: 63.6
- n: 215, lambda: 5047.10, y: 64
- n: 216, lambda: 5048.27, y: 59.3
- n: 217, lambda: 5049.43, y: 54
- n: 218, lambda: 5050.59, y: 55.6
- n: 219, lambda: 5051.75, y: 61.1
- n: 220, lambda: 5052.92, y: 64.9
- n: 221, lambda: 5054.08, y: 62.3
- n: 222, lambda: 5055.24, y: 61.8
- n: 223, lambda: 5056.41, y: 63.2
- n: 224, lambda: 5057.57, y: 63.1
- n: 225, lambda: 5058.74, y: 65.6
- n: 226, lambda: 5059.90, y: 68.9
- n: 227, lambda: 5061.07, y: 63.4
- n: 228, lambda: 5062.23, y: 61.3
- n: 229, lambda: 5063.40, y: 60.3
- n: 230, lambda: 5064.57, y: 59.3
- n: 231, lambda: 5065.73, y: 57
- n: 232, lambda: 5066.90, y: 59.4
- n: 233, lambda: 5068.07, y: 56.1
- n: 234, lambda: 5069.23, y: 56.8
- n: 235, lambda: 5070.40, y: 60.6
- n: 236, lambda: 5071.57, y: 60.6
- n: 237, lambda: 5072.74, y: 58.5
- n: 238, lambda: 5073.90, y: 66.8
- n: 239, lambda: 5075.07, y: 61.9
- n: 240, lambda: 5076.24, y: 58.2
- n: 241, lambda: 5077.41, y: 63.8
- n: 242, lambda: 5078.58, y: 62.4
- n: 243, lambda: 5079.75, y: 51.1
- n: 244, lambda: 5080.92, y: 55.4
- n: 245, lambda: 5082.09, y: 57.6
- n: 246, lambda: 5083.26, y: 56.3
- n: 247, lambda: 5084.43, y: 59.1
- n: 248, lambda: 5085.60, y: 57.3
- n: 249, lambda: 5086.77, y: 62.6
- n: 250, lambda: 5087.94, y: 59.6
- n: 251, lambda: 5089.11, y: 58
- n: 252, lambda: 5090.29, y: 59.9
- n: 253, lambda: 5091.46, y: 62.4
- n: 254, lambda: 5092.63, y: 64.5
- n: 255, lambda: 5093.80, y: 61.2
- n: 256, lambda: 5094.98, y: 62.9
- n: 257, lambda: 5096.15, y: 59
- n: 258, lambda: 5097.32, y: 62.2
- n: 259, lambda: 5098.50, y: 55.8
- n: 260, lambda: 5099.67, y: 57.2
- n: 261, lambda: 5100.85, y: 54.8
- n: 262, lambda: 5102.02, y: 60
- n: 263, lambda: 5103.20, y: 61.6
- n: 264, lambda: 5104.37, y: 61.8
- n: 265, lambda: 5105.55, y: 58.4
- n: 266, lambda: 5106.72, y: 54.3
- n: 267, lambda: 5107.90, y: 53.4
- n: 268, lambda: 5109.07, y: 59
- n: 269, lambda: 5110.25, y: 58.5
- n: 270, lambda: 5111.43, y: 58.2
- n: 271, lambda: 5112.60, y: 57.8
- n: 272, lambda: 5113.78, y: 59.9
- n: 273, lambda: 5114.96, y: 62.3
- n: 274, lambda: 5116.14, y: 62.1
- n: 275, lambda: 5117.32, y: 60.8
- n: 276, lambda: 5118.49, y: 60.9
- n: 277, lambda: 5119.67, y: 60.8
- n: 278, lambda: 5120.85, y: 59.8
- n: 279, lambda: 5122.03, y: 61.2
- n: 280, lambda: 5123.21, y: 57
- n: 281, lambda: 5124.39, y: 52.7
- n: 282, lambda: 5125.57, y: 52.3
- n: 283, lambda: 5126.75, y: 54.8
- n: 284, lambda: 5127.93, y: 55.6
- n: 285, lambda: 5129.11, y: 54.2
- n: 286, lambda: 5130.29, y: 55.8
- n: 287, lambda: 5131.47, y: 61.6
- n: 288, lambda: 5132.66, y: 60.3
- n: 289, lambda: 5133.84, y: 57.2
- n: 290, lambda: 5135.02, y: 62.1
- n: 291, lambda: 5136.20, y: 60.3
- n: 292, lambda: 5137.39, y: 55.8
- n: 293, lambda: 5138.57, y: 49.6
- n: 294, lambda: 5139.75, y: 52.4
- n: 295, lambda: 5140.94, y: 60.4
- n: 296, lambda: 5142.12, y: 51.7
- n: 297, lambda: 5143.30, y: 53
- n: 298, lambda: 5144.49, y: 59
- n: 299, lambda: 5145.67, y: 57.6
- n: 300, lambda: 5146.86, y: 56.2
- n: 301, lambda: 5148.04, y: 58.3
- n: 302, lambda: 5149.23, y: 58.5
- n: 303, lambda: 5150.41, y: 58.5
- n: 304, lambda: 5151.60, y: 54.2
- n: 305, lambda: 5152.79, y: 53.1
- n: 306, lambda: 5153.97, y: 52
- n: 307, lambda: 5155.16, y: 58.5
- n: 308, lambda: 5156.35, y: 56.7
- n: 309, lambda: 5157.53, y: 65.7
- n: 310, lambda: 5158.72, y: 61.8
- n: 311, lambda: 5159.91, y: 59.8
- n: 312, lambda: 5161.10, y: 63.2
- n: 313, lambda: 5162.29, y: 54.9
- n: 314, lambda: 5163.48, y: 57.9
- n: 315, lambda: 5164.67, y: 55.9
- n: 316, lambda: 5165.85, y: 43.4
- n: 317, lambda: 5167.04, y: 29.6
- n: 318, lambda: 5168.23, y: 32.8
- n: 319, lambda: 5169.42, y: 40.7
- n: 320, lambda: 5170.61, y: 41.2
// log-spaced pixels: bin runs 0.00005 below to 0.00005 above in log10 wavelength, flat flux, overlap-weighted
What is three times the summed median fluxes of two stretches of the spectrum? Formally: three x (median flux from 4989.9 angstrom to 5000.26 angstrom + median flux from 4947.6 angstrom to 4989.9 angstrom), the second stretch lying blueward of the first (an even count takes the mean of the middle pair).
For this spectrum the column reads 388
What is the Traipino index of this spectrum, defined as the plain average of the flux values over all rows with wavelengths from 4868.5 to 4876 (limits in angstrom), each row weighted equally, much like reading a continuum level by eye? 60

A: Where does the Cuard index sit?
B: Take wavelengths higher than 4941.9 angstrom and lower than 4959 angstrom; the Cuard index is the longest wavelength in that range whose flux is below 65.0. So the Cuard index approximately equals 4958.41 angstrom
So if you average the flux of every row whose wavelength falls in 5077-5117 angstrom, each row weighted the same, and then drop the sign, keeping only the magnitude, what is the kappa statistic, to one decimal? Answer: 59.1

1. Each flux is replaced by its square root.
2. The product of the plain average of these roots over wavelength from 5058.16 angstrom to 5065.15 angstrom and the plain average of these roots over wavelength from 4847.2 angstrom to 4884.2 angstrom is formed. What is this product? 62.9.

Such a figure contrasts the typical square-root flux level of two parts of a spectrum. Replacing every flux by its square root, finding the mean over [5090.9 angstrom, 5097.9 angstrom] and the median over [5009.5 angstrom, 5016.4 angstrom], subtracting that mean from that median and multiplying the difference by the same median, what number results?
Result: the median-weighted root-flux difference -2.6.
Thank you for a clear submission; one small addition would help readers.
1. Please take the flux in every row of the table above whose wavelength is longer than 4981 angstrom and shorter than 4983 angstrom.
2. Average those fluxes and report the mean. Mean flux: 57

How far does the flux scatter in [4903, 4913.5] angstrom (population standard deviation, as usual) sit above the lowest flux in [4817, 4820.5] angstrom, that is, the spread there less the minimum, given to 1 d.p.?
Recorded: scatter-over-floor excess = -62.8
